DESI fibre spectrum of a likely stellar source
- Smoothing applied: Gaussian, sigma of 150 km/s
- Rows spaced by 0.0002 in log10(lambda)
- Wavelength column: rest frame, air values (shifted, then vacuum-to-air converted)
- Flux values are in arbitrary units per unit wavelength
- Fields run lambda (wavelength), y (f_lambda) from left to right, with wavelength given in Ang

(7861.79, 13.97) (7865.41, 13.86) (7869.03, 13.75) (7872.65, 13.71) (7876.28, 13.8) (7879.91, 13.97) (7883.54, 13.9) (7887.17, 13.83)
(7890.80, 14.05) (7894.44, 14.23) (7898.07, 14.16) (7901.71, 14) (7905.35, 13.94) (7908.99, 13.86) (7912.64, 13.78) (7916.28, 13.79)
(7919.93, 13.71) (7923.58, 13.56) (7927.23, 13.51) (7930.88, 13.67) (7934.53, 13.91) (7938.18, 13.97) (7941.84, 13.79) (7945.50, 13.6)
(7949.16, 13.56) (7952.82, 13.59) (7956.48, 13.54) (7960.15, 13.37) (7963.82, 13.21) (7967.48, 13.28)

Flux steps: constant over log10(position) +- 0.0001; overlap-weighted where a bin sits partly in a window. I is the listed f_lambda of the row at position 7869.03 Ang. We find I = 13.75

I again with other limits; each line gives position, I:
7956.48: 13.54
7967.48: 13.28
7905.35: 13.94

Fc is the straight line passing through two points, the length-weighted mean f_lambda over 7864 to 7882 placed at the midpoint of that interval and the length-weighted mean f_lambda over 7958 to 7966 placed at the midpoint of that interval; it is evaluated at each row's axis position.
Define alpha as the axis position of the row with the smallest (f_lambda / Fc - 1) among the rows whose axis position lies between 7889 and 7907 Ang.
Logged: 7905.35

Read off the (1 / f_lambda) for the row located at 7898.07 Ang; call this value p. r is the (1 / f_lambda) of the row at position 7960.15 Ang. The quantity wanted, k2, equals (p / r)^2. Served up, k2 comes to 0.89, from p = 0.0706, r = 0.0748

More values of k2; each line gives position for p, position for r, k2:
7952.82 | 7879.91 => 1.06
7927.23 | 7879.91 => 1.07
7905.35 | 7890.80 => 1.02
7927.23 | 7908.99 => 1.05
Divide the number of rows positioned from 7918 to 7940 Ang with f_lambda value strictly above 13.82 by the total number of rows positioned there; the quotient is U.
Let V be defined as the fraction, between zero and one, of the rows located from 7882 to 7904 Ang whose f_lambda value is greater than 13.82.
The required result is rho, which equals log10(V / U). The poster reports 0.48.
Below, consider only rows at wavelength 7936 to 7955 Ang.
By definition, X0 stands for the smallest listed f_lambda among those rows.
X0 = 13.56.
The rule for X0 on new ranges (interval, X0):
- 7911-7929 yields 13.51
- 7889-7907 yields 13.94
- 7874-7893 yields 13.8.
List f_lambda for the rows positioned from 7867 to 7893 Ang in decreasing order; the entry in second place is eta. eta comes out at 13.97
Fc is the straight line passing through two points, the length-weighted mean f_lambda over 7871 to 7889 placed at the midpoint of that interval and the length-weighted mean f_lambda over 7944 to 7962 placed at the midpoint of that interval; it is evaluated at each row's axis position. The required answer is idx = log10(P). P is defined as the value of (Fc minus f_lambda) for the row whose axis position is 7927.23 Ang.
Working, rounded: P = 0.13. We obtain -0.89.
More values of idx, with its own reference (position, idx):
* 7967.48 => -0.73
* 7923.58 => -1.03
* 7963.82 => -0.57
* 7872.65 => -0.79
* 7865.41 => -1.35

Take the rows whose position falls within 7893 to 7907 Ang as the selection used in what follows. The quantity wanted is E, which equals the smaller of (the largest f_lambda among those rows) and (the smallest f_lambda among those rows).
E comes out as 13.94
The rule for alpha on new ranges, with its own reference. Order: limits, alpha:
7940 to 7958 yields 7949.16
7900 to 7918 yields 7912.64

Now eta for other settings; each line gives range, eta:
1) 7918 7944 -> 13.91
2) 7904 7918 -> 13.86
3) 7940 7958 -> 13.6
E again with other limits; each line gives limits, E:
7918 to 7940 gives 13.51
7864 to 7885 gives 13.71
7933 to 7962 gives 13.37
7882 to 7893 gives 13.83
